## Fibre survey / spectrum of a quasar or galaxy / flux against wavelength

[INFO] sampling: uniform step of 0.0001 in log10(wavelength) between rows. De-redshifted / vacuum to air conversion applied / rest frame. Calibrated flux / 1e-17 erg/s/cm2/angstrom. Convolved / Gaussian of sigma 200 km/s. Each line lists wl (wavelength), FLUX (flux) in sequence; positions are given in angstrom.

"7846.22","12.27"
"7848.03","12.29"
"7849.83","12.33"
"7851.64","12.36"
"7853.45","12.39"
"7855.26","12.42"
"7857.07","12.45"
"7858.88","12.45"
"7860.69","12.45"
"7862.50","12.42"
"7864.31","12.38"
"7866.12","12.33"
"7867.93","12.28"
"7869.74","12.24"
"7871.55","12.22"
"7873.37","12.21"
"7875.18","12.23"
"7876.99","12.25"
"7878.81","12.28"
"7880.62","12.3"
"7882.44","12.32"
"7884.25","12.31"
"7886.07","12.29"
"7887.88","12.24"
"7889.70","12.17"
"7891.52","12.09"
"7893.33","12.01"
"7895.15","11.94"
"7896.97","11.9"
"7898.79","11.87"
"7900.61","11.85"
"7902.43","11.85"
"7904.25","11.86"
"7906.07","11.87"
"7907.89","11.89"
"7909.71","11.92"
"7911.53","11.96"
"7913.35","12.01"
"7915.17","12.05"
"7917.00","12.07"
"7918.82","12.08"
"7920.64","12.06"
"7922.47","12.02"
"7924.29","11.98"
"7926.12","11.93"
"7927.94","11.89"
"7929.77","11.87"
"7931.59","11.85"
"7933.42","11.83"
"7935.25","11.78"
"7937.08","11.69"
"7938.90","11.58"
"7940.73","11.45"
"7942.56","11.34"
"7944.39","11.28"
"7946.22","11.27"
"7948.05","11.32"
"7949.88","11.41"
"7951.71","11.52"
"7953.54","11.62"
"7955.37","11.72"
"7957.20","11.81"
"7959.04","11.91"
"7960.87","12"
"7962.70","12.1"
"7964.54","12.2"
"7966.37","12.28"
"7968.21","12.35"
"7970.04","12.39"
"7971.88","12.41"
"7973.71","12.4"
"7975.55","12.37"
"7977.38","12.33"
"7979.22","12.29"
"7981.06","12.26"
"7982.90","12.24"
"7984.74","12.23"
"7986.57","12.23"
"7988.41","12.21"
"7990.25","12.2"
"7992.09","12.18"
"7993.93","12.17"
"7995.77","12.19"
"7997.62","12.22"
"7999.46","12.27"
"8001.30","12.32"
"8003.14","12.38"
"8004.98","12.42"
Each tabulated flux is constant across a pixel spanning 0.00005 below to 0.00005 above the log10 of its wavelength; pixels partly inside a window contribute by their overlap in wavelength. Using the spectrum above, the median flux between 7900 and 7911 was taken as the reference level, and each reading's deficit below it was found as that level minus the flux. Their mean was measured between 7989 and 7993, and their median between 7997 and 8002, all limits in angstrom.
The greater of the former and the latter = -0.3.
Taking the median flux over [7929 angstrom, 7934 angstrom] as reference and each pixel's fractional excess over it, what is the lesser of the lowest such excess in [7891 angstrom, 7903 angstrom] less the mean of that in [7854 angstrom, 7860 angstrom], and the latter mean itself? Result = -0.05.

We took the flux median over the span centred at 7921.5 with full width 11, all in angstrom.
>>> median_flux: 12.0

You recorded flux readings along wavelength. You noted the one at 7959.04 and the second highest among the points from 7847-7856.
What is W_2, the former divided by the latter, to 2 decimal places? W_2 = 0.96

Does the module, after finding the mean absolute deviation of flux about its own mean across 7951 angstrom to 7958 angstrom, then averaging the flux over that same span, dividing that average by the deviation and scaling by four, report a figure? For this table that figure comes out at 479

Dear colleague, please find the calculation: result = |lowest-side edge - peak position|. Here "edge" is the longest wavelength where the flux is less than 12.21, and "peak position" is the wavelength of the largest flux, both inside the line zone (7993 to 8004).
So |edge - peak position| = 7.4 angstrom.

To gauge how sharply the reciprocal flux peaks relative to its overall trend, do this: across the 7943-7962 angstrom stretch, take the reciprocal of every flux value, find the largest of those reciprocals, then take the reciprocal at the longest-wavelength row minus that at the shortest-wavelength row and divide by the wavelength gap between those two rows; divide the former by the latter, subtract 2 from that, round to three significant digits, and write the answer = -277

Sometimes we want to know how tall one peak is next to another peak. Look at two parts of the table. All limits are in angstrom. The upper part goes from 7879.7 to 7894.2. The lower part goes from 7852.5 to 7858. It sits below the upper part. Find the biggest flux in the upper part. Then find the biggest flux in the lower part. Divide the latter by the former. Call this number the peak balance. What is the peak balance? 1.011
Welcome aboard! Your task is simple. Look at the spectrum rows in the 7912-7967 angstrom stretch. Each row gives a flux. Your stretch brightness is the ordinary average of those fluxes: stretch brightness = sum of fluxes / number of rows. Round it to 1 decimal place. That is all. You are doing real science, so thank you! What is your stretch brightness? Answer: 11.8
